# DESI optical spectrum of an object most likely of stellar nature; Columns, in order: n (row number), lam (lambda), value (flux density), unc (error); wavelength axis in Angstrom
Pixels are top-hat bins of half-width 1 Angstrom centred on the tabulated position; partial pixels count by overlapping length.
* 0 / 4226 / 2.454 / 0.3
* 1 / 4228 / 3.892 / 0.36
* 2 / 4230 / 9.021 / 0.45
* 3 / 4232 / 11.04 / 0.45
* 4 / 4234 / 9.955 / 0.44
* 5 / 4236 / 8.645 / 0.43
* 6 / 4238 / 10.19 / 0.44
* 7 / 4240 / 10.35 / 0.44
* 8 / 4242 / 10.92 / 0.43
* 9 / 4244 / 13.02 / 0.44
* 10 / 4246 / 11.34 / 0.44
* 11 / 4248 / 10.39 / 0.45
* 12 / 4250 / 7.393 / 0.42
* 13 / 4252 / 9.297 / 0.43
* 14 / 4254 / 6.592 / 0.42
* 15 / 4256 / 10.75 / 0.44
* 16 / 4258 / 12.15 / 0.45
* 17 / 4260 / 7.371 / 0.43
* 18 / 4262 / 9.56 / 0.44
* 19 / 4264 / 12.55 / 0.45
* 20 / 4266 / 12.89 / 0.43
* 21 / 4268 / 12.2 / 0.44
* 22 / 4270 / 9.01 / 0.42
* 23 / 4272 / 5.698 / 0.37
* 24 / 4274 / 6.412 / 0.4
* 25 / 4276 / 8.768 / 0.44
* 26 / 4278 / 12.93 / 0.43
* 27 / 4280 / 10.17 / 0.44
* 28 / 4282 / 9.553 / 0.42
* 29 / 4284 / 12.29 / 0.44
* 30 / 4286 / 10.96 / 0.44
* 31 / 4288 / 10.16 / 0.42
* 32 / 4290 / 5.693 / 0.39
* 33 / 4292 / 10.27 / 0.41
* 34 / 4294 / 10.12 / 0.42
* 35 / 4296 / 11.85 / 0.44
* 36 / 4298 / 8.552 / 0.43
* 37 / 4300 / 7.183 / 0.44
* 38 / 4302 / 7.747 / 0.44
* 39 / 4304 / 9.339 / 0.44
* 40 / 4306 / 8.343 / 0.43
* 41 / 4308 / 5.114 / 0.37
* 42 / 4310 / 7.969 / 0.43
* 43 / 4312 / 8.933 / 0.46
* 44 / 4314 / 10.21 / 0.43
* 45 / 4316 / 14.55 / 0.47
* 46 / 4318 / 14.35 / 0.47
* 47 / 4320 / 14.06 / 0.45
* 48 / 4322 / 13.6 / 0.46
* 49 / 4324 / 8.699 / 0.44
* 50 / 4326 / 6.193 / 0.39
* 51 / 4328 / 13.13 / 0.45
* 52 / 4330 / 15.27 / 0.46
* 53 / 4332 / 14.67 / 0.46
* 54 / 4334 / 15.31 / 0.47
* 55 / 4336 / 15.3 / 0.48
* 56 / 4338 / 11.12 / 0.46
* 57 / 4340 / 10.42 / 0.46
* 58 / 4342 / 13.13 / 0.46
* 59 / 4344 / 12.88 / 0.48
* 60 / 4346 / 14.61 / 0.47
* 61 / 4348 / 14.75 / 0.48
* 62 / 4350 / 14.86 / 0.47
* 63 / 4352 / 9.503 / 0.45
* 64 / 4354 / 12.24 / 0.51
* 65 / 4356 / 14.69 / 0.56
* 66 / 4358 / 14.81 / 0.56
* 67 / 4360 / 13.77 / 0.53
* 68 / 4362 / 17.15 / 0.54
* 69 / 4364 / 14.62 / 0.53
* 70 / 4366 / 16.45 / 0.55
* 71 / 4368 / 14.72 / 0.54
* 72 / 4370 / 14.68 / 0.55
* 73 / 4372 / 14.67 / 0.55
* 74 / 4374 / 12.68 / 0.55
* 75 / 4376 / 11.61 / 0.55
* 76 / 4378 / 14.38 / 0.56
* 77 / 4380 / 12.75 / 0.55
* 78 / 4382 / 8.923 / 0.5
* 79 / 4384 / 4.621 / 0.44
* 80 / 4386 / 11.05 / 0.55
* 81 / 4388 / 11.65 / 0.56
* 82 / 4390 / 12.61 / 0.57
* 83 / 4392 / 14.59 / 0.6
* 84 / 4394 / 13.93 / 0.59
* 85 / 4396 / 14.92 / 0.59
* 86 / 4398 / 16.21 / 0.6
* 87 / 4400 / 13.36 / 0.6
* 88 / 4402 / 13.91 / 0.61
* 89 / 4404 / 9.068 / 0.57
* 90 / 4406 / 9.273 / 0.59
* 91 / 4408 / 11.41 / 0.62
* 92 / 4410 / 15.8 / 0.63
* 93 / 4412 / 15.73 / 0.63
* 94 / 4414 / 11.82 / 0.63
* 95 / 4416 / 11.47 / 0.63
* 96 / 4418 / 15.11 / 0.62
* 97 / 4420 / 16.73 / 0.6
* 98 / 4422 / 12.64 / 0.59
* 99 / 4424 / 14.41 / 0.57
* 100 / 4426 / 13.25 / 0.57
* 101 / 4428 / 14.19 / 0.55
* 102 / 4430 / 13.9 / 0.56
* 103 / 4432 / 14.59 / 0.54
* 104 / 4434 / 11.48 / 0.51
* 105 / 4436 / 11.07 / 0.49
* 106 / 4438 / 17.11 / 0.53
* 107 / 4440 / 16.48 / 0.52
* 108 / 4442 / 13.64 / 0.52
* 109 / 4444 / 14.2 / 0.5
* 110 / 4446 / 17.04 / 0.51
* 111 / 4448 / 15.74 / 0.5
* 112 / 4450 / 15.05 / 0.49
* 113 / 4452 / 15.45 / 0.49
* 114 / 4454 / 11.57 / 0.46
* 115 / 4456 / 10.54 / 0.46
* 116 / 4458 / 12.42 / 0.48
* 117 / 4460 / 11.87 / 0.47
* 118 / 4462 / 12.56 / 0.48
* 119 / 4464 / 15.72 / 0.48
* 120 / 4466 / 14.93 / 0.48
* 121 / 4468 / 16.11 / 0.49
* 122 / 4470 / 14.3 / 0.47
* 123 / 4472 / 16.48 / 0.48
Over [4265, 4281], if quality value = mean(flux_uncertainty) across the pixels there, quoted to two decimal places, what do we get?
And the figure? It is 0.42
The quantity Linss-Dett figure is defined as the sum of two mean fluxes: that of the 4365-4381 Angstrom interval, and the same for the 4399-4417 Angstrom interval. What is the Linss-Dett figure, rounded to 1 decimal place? 26.4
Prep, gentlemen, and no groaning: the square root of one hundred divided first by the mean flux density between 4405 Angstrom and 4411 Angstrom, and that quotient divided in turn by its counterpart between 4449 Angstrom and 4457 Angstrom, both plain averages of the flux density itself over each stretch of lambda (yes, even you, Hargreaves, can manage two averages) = 0.79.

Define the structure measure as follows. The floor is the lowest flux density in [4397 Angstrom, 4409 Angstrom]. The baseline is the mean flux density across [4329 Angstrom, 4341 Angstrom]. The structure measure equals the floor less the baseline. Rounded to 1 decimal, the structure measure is -4.6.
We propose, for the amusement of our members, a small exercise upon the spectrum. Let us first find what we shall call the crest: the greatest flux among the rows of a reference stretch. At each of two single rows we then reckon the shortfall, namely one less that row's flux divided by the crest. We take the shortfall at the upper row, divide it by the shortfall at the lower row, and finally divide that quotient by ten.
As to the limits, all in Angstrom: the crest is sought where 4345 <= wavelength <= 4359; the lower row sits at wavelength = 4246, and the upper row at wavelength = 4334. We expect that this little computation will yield -0.01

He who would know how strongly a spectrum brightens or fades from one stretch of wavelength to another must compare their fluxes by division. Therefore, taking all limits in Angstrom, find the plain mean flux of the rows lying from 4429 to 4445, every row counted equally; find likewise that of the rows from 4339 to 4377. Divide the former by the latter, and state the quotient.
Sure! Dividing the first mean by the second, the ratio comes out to 1.0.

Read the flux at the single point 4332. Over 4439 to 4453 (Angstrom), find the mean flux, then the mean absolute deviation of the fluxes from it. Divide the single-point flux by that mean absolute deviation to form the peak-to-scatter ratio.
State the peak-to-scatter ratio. 16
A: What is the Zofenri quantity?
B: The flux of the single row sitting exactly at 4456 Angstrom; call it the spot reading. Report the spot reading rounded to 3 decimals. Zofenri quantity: 10.540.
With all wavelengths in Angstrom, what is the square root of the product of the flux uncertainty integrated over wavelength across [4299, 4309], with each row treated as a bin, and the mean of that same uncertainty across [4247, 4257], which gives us 1.35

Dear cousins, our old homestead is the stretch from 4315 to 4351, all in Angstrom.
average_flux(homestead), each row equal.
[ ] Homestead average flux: 13.2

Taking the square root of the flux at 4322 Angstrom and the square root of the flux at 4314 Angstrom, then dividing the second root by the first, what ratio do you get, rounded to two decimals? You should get 0.87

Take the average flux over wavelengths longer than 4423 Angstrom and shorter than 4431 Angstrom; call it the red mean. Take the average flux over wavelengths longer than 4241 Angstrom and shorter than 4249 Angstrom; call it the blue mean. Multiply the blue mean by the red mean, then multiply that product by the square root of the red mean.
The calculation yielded 594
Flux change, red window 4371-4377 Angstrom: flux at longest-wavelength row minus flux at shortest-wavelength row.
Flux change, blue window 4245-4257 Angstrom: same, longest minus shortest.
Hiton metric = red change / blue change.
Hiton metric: 5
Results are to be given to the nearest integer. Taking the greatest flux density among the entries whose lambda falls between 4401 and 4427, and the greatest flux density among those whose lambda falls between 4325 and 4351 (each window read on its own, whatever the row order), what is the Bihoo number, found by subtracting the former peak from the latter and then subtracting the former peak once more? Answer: -18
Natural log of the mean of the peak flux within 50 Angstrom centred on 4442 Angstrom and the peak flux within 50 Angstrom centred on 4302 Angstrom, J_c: 2.76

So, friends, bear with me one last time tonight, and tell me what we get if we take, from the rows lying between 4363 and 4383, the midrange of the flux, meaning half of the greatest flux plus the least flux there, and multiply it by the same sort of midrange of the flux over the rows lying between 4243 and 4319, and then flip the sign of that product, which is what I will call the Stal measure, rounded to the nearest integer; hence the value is -125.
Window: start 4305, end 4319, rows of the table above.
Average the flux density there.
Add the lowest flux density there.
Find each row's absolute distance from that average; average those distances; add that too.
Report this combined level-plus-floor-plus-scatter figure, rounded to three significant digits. 17.7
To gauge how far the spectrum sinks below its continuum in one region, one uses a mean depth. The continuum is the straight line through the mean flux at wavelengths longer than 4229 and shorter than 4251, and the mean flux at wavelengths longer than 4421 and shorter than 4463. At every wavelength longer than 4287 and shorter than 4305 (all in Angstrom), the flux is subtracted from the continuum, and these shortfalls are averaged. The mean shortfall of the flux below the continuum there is 2.2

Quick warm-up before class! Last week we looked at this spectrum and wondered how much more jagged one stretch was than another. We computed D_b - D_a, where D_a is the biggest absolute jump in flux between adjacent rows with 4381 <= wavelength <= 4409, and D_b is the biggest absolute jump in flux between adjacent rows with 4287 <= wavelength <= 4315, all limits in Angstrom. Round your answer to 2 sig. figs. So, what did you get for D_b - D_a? -1.9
